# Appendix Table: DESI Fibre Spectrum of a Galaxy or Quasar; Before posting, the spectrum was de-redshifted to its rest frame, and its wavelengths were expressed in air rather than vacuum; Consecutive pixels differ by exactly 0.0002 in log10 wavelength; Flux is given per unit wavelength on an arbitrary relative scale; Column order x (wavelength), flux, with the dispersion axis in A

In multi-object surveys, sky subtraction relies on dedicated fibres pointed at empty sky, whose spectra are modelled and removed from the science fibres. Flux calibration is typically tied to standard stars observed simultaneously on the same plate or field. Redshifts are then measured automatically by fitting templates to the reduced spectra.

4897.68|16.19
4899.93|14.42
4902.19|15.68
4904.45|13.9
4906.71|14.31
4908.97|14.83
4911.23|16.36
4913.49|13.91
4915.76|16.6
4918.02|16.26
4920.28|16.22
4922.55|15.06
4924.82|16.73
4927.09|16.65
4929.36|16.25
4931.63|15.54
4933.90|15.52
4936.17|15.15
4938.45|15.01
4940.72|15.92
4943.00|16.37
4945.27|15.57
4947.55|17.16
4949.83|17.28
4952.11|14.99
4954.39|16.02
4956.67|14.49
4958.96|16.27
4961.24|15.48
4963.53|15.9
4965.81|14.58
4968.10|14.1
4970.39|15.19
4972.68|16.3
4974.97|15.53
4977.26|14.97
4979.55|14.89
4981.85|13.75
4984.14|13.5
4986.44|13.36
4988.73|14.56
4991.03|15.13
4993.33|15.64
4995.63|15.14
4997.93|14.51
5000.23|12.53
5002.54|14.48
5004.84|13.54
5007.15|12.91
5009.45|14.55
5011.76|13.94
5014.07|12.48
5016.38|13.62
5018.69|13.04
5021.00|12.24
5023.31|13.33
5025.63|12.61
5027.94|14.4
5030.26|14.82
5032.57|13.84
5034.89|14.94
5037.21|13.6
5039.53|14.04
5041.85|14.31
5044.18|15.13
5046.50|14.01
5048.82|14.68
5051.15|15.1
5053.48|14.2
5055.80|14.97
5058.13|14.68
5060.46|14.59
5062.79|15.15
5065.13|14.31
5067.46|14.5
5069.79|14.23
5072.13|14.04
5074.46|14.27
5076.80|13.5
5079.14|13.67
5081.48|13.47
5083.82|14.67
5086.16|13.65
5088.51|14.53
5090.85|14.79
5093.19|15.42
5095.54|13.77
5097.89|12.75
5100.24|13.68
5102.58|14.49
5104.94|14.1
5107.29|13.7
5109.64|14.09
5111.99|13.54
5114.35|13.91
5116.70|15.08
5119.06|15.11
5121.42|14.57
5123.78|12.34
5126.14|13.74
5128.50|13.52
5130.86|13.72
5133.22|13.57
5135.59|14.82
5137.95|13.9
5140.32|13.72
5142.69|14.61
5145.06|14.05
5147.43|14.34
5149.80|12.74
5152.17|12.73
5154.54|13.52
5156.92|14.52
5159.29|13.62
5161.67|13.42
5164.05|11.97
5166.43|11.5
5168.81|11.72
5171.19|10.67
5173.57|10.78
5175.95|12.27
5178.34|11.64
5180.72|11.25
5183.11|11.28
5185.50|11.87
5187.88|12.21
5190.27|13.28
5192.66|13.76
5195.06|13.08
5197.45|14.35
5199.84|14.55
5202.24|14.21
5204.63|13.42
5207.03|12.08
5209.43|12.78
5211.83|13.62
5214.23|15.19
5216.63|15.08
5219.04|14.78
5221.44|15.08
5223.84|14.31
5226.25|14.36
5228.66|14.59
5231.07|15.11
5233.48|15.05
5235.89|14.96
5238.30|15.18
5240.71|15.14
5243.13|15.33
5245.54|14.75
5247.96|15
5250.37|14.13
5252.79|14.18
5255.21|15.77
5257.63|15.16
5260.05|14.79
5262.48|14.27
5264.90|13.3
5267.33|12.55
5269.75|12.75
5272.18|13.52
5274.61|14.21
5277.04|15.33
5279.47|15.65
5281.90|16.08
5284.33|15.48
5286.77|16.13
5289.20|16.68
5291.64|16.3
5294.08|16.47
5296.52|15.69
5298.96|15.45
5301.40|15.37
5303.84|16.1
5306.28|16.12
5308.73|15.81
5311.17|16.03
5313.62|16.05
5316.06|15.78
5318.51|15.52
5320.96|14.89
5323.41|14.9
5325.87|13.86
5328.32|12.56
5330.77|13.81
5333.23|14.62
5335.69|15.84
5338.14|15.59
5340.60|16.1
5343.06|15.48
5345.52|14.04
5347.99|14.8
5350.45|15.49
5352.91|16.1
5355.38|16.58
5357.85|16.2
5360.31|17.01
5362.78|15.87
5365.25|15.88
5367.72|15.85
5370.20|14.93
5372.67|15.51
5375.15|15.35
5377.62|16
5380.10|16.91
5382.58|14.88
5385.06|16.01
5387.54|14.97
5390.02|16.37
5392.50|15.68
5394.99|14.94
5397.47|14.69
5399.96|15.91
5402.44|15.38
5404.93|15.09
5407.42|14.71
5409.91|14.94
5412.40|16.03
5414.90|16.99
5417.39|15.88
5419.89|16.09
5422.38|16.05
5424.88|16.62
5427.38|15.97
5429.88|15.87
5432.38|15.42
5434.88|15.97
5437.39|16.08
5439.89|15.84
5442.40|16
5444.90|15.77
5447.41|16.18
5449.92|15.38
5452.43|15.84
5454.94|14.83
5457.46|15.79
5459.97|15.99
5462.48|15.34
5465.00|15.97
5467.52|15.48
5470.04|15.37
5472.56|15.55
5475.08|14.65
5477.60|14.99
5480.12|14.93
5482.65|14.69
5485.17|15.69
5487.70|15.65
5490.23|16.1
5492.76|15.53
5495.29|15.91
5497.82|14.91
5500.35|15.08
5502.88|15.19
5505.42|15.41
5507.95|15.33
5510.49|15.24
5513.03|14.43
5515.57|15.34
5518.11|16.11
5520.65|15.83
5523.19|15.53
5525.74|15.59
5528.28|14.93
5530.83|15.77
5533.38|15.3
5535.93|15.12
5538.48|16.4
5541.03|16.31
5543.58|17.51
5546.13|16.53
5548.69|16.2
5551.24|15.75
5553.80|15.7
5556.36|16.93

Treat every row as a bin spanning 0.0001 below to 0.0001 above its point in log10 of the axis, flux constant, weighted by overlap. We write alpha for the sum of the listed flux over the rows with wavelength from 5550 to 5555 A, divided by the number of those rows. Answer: 15.7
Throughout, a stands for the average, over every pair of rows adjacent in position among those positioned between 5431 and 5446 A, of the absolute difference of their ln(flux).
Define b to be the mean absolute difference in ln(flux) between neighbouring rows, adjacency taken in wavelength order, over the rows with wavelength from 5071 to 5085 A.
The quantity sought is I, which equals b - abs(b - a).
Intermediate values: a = 0.016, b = 0.037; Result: 0.016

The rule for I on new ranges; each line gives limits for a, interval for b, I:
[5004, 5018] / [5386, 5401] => 0.029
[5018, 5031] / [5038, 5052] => 0.018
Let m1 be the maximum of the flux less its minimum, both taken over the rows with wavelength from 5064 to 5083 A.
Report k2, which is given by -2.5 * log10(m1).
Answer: 0.0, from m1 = 1.0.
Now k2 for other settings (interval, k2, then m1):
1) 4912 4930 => -1.1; 2.8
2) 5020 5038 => -1.1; 2.7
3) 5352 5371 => -0.8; 2.1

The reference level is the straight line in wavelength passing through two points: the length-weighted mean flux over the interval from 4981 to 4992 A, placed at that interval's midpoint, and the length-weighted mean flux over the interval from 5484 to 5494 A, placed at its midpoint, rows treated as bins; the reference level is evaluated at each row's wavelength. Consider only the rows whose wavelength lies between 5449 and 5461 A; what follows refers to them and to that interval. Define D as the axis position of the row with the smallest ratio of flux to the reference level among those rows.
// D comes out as 5454.94 A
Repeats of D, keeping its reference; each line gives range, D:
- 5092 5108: 5097.89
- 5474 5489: 5475.08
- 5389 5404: 5397.47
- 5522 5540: 5528.28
